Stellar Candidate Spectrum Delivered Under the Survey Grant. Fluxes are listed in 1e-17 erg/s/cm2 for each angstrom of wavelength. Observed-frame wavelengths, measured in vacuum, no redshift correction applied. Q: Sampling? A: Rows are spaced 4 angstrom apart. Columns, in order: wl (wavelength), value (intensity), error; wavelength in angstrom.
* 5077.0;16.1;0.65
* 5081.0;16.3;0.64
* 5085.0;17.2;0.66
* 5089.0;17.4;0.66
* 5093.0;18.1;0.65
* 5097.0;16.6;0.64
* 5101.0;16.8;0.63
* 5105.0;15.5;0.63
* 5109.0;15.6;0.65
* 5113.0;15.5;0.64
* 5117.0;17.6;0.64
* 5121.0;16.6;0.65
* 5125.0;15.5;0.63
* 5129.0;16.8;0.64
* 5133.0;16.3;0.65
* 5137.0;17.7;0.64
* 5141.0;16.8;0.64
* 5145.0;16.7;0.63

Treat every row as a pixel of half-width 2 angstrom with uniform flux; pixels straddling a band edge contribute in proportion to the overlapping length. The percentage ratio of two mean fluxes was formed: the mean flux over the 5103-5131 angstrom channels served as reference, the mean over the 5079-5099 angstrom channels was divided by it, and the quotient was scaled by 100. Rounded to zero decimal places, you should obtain 106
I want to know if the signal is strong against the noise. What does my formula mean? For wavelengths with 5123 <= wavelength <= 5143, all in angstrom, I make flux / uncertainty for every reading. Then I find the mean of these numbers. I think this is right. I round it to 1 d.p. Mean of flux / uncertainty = 26.0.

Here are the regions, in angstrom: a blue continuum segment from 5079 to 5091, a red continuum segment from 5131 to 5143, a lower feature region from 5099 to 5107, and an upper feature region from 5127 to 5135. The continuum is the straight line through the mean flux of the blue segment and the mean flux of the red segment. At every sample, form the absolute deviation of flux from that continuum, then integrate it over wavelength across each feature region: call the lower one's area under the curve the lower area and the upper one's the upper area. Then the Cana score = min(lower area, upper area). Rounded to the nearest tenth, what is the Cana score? 3.1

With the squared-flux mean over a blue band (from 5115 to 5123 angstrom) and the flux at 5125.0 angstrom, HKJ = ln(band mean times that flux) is 8.42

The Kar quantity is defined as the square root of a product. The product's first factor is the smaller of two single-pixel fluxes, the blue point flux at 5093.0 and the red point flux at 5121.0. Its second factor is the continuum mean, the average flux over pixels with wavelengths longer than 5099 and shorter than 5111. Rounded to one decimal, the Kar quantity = 16.3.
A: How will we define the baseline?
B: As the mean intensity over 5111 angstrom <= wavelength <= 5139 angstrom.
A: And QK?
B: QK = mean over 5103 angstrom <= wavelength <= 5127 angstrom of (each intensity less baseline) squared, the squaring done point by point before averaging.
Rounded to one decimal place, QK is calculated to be 0.9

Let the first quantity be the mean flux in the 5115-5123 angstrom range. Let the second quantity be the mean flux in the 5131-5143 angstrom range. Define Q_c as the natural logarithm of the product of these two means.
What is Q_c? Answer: 5.67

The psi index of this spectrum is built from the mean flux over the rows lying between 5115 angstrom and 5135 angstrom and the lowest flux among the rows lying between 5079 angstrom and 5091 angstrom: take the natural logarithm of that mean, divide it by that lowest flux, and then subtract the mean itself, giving -16.4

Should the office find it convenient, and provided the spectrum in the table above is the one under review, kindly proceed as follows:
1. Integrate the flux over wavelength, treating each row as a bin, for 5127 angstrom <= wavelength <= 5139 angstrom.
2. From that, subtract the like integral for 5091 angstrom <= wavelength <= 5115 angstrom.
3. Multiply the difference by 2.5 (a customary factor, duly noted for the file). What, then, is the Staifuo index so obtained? -473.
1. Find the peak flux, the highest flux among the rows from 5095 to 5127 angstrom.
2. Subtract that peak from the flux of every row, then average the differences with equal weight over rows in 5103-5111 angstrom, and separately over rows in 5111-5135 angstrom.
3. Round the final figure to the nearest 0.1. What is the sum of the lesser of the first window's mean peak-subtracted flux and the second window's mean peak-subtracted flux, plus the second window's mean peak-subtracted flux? -3.3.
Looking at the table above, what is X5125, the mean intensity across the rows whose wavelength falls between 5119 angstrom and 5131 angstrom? 16.3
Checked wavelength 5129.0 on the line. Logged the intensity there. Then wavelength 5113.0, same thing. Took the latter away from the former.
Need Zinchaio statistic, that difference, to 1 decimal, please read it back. 1.3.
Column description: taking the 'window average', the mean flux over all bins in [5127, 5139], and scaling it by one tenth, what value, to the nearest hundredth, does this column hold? 1.69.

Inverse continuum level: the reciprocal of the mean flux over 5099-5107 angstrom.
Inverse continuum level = 0.0619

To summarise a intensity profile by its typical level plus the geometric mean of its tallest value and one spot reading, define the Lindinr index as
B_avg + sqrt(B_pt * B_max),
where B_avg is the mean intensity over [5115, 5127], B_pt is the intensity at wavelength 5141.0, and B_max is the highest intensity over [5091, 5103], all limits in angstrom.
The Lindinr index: 34.0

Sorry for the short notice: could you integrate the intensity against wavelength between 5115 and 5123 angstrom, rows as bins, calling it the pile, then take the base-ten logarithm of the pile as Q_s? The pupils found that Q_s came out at 2.136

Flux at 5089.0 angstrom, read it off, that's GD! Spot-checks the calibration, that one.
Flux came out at 17.4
